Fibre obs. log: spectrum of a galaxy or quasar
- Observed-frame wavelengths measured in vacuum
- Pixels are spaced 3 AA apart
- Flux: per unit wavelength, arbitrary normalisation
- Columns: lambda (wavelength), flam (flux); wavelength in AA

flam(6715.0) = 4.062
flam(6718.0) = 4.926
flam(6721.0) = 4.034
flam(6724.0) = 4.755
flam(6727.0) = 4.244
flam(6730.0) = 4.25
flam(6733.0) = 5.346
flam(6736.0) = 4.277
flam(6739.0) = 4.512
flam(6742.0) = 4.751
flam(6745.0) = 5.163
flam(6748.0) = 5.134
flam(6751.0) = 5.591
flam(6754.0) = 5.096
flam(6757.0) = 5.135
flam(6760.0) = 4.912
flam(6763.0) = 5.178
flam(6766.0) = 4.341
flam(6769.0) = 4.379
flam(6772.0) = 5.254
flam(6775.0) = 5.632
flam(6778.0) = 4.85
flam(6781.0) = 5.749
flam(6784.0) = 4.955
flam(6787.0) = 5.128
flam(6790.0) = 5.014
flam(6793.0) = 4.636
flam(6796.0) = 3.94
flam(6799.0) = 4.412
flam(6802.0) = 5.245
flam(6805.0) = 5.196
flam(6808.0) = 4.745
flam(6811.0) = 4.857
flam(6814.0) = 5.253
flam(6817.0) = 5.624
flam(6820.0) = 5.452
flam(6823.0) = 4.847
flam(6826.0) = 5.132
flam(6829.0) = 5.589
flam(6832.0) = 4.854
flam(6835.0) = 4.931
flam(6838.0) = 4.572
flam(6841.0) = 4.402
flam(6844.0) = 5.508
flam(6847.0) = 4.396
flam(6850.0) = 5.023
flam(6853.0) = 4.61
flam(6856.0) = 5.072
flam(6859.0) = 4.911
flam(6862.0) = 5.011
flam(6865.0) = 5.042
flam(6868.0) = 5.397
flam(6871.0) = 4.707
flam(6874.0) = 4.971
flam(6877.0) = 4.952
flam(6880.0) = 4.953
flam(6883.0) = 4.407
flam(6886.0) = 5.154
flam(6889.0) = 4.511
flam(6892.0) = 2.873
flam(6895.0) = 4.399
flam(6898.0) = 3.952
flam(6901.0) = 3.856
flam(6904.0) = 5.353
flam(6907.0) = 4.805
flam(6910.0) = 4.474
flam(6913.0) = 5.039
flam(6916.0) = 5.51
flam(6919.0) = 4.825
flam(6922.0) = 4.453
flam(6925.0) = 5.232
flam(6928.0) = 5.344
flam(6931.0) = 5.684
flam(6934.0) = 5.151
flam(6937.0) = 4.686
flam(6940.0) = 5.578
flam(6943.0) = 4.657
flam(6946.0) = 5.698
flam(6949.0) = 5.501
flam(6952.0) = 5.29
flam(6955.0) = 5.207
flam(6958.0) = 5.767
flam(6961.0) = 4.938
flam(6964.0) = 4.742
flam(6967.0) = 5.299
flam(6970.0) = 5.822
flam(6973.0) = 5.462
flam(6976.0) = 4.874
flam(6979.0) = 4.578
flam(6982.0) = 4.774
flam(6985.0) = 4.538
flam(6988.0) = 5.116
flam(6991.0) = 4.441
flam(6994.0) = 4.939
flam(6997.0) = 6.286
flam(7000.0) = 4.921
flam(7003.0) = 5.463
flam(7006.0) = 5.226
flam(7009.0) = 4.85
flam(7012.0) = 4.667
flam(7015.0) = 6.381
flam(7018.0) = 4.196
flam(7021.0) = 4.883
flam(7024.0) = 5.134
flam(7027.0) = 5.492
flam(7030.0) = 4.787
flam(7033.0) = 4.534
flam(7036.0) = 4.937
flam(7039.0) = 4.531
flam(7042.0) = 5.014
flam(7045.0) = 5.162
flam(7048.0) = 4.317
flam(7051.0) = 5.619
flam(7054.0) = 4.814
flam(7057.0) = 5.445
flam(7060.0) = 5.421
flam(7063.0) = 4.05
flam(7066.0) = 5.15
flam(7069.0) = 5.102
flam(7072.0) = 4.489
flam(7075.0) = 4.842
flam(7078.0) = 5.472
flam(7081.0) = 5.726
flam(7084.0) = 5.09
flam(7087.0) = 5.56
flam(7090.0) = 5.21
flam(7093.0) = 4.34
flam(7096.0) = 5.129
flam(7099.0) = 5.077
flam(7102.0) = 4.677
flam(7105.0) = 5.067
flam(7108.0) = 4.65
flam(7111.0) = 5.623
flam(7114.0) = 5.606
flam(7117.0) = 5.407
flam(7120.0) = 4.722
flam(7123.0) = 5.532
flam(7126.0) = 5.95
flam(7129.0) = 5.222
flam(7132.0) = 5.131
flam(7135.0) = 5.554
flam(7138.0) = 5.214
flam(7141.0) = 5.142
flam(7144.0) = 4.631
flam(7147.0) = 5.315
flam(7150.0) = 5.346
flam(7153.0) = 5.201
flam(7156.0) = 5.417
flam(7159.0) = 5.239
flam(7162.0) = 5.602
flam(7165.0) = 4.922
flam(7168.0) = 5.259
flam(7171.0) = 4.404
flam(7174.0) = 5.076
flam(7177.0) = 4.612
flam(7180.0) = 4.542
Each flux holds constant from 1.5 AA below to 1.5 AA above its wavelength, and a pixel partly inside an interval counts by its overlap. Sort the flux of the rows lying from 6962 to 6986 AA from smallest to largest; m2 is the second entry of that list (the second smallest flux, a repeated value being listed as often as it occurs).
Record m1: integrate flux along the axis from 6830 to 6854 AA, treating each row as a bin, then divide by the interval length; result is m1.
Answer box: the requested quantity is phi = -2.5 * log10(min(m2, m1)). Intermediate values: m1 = 4.81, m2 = 4.578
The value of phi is -1.65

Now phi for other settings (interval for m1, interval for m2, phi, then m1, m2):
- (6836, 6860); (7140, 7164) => -1.71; 4.81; 5.142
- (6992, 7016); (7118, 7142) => -1.78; 5.30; 5.131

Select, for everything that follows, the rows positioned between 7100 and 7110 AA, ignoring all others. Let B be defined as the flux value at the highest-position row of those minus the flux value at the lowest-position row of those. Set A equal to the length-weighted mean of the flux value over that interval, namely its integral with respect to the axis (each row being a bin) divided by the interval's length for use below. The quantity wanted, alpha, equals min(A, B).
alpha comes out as 0.0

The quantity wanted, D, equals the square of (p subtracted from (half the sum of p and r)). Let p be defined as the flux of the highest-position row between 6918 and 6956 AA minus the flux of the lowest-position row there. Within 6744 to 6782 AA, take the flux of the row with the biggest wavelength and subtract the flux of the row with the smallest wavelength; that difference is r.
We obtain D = 0.01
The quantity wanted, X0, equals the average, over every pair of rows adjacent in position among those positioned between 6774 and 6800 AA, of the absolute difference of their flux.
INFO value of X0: 0.54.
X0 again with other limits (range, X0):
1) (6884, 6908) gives 0.91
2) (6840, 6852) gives 0.95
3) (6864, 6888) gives 0.37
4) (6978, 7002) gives 0.70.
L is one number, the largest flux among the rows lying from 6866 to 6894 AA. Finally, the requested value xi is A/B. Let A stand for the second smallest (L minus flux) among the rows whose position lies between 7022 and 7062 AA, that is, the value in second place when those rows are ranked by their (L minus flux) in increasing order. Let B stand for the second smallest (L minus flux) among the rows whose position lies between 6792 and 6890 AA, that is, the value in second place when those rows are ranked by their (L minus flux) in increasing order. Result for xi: 0.49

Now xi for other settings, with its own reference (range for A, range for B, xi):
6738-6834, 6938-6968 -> 0.78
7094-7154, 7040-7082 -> 1.02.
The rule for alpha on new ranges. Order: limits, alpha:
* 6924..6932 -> 0.5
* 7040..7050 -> -0.7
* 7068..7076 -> -0.3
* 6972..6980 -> -0.9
